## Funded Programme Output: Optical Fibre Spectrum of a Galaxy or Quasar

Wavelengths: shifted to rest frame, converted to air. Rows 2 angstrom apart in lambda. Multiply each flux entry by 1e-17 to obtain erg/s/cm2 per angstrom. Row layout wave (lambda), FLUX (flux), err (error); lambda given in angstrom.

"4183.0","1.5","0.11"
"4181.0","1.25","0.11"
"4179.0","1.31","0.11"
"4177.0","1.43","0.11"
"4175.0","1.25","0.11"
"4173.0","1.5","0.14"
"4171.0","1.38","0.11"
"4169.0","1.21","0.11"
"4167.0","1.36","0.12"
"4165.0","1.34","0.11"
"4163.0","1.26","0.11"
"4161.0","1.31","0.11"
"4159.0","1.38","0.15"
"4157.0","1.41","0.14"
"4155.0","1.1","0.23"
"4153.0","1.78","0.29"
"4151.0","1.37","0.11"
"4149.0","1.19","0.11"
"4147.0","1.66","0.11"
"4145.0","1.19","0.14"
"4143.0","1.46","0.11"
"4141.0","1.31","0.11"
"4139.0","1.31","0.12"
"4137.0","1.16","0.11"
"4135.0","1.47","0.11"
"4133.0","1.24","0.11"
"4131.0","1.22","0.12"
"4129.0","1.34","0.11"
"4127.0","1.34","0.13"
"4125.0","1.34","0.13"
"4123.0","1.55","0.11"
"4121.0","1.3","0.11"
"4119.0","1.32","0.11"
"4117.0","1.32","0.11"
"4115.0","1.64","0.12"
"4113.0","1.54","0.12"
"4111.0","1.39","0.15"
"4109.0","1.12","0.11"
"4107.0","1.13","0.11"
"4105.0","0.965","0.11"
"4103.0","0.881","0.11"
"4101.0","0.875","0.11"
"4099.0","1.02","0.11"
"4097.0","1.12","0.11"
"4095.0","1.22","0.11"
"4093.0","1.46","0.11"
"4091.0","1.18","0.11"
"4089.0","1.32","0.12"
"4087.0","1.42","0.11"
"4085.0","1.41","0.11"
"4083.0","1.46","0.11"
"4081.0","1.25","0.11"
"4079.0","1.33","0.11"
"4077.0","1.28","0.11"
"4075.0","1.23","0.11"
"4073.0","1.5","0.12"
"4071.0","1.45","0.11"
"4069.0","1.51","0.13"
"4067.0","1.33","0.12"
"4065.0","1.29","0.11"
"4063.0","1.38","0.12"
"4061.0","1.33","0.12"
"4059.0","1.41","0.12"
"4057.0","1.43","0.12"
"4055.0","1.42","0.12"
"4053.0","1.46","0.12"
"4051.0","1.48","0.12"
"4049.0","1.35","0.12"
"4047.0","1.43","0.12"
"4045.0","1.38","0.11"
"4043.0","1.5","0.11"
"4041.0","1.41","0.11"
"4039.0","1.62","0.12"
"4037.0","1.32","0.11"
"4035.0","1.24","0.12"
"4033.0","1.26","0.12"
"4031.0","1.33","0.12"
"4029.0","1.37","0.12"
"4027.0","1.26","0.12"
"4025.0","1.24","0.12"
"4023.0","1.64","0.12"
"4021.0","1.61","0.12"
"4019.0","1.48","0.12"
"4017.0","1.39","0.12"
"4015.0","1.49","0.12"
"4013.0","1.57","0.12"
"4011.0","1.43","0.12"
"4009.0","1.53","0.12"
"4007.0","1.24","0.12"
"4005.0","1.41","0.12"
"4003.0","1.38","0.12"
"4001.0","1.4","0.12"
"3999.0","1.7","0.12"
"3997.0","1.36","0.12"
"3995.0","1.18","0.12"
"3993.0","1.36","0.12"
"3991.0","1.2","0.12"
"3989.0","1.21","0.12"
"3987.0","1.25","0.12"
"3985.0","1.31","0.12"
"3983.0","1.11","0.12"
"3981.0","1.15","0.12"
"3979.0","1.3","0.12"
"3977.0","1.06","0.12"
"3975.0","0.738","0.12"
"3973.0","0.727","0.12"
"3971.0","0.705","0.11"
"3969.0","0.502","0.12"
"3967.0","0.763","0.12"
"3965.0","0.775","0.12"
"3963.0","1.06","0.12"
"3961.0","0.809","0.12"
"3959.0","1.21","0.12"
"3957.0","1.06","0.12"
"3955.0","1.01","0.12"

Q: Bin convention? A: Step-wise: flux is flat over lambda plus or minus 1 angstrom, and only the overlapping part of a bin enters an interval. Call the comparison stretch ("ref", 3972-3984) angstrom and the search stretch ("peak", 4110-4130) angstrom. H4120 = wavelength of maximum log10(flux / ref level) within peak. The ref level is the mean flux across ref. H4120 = 4115.0 angstrom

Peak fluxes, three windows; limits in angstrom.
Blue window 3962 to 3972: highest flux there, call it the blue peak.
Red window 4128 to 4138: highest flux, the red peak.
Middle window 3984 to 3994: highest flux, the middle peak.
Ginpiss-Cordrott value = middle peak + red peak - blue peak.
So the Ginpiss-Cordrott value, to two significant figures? 1.8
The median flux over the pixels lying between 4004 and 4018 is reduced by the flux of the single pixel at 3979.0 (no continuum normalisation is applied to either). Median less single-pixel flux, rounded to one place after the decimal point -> 0.1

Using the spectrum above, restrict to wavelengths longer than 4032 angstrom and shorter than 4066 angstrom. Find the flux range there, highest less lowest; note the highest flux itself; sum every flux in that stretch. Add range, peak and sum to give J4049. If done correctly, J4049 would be 25.7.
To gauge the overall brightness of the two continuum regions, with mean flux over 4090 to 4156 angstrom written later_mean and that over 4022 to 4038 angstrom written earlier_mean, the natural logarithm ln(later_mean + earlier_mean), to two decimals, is 0.96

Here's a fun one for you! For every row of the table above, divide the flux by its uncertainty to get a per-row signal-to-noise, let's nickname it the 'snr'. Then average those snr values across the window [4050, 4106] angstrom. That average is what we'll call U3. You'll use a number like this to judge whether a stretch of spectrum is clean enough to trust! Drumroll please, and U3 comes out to 11.4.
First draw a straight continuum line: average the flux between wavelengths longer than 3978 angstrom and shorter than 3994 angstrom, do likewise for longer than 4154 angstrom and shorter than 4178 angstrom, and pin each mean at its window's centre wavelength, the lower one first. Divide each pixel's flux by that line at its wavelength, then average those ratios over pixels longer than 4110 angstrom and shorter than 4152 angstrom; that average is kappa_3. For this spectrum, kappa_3 1.04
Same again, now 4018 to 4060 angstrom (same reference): 1.12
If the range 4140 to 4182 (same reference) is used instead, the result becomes 1.02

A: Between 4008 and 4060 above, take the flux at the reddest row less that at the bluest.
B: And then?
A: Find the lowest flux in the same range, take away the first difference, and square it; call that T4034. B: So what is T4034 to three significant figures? 1.85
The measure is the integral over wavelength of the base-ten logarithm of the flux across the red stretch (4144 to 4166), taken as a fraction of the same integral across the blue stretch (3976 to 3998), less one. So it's 0.5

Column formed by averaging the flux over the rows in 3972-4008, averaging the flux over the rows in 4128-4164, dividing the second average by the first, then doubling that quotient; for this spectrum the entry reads 2.19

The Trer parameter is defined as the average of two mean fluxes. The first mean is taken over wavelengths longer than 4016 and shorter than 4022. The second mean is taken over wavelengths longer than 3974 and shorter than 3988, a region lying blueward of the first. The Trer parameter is 1.31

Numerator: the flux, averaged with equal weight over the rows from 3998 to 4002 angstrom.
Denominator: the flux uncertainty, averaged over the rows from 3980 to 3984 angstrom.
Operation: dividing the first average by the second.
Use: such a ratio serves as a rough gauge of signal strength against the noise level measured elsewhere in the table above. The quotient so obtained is 12.9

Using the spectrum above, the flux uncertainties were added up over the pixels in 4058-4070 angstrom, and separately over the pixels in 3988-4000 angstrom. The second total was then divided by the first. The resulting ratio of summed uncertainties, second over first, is 1.00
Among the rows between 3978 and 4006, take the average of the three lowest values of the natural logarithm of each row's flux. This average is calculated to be 0.14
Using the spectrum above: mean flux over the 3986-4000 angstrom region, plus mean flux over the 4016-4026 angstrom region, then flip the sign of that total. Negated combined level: -2.79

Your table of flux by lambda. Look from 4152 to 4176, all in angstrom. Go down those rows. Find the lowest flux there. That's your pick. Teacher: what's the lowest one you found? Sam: 1.1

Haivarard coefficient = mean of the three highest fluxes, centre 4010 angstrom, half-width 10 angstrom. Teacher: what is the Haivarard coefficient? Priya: 1.53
